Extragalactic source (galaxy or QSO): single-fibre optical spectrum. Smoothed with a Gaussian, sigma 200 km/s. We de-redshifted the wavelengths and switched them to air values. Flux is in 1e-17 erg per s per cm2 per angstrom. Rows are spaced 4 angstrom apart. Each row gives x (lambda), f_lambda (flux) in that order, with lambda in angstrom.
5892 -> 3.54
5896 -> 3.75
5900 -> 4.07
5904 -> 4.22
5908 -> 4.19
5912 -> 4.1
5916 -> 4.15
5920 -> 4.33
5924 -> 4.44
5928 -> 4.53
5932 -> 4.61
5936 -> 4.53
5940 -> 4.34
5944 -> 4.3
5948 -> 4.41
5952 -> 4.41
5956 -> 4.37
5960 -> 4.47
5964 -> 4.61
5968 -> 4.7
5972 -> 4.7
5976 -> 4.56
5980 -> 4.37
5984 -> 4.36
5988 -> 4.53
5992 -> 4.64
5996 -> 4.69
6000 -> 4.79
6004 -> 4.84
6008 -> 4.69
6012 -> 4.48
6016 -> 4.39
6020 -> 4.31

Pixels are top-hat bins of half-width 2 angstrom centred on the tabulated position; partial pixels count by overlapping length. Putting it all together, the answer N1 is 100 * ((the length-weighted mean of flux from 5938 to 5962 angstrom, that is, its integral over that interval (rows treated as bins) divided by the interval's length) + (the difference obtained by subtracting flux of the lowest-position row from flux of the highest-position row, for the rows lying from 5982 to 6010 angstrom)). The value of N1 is 471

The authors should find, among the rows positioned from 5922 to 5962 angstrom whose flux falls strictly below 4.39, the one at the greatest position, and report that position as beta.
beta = 5956 angstrom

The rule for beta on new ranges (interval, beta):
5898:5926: 5920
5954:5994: 5984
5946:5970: 5956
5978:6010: 5984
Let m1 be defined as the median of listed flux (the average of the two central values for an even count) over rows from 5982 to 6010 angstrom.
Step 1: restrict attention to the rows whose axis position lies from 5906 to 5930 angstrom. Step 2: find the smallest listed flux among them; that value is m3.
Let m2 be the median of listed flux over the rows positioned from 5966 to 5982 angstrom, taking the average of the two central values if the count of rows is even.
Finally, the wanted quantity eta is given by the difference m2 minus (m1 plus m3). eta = -4.16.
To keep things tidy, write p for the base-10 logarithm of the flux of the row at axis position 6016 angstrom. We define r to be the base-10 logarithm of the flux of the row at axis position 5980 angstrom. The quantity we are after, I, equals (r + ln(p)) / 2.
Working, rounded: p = 0.642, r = 0.64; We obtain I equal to 0.10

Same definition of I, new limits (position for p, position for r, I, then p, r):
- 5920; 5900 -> 0.08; 0.636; 0.61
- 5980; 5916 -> 0.09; 0.640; 0.62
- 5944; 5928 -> 0.10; 0.633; 0.66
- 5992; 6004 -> 0.14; 0.667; 0.68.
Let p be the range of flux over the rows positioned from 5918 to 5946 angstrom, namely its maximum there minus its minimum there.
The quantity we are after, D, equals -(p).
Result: -0.310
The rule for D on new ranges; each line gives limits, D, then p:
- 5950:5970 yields -0.330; 0.33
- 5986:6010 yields -0.310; 0.31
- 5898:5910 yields -0.150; 0.15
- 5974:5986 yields -0.200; 0.20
